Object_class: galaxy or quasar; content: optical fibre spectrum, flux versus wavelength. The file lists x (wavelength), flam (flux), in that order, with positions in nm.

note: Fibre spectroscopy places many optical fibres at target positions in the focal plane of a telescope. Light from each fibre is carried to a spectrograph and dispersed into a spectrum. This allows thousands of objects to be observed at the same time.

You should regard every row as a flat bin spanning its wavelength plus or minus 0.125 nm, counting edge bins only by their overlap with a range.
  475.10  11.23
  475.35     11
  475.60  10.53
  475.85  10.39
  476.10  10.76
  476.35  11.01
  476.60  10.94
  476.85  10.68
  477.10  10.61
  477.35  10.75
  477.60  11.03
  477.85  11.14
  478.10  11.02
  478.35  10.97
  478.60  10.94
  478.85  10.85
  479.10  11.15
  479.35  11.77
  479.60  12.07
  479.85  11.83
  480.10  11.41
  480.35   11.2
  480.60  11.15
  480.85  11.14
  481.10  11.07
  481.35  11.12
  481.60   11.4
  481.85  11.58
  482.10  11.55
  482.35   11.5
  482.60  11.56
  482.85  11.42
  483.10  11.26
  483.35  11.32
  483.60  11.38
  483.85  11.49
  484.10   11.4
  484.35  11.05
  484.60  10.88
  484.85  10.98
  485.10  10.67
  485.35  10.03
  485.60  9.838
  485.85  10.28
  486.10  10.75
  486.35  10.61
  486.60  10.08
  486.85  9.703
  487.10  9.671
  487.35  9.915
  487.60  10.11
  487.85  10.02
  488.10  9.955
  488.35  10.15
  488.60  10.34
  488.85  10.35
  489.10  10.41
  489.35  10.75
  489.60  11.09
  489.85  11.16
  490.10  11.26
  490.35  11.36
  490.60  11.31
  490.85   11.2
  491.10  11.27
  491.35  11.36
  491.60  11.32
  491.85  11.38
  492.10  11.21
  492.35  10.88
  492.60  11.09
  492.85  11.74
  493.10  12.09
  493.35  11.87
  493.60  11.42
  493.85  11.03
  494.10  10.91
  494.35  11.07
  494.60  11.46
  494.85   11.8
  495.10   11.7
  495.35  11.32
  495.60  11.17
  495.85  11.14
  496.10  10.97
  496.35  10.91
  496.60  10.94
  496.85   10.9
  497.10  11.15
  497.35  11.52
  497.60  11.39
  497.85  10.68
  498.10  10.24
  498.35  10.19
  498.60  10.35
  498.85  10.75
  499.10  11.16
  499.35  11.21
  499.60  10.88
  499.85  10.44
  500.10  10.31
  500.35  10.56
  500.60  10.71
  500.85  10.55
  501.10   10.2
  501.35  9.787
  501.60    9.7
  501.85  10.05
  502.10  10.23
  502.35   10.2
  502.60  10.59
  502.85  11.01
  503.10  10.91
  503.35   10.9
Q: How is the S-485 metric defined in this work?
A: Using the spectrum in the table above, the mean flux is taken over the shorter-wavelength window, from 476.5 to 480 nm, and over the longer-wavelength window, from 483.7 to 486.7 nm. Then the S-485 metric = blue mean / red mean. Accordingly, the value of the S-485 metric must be 1.042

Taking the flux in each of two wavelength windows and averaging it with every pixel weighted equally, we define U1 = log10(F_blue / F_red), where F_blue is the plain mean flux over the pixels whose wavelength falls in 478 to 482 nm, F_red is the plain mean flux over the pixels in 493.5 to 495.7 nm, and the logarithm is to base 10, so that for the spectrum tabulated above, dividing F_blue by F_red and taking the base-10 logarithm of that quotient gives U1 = -0.001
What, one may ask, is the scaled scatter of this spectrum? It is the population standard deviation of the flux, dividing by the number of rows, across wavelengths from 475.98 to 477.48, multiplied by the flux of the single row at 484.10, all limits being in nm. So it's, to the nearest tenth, 1.6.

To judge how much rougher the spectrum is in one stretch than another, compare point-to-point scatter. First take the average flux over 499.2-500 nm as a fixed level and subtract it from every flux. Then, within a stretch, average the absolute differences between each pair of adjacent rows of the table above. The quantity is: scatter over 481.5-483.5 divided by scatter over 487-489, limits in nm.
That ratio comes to 0.69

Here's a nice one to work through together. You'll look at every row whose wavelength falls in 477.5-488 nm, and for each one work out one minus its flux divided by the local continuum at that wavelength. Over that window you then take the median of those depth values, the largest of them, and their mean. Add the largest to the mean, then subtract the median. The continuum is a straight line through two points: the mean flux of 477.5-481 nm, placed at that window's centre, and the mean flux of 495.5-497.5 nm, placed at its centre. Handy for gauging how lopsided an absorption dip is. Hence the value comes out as 0.146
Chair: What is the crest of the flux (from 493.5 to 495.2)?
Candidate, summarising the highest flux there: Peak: 11.8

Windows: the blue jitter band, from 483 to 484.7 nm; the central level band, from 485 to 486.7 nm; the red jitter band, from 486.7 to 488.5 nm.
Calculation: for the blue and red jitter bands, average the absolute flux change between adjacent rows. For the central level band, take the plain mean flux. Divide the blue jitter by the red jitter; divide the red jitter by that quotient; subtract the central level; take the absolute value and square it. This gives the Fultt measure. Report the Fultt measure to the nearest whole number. 104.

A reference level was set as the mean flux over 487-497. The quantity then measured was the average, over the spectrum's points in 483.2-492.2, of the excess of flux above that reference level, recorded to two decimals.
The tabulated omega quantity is -0.28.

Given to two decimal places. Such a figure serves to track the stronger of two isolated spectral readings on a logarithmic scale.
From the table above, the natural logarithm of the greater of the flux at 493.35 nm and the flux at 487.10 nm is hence 2.47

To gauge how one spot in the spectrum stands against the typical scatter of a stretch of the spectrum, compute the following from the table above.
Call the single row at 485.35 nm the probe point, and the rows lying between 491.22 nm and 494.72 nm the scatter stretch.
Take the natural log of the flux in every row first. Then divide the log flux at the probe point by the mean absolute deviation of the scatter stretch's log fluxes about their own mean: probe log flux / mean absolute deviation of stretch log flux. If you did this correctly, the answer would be 96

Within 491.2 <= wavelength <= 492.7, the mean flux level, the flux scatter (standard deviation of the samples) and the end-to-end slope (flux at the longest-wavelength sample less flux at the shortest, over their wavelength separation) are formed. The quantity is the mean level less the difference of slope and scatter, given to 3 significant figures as 11.6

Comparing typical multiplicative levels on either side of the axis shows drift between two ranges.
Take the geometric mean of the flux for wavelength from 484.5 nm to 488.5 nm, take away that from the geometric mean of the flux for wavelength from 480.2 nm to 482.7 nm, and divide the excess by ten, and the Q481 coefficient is 0.111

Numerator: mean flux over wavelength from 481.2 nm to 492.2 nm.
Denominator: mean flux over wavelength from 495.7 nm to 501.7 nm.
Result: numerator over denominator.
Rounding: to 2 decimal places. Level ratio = 1.01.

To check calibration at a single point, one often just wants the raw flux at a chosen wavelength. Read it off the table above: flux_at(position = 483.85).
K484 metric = 11.49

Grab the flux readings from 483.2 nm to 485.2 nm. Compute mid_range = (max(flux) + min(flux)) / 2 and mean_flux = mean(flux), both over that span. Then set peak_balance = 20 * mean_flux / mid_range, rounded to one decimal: 20.1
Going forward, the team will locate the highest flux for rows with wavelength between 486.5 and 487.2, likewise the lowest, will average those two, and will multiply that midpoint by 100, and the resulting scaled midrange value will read 988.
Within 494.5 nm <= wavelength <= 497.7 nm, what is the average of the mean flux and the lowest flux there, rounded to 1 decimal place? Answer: 11.1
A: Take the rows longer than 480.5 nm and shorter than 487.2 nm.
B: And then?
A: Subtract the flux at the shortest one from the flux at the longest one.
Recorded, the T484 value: -1.48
